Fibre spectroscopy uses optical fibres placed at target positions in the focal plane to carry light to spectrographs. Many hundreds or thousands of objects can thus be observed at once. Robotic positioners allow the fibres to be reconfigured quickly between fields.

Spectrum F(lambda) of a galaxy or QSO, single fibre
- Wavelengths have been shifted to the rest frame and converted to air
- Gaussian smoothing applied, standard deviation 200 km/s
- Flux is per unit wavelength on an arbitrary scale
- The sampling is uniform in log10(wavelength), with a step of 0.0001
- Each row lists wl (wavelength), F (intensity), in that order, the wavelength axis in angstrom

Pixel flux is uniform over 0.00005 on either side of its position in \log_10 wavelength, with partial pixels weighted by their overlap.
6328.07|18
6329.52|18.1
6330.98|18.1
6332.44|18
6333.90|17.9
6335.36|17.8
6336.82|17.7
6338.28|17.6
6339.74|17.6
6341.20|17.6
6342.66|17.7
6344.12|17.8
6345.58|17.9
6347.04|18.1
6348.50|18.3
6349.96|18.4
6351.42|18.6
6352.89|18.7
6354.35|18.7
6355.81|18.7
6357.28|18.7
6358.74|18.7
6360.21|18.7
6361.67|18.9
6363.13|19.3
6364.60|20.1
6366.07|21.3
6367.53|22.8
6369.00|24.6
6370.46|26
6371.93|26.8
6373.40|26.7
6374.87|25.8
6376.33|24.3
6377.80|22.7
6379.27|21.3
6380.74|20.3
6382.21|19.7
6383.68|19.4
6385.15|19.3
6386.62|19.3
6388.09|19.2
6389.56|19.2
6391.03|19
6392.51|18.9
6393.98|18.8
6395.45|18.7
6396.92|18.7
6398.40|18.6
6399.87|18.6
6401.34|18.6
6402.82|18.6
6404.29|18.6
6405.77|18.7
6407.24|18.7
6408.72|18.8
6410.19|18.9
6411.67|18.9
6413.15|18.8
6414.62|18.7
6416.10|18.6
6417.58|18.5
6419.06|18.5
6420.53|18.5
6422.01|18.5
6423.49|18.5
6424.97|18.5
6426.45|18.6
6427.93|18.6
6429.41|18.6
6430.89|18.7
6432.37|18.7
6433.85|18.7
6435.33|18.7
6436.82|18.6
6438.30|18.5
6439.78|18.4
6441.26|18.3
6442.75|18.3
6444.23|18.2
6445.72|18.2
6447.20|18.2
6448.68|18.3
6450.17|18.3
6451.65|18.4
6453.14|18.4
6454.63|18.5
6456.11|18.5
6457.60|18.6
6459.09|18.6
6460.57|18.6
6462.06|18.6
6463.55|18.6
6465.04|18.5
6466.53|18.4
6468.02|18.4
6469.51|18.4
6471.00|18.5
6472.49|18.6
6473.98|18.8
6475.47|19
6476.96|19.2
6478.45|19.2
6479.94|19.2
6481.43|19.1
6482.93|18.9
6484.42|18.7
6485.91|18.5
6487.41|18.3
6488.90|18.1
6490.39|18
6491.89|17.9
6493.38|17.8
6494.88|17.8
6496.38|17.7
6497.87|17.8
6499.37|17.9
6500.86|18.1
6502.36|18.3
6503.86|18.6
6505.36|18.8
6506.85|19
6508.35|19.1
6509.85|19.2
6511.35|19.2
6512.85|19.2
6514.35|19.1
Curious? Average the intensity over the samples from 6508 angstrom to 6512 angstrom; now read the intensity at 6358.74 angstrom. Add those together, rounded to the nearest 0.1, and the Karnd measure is 37.9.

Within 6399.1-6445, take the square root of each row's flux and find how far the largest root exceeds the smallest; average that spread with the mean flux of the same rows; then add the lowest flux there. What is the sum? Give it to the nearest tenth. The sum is 27.5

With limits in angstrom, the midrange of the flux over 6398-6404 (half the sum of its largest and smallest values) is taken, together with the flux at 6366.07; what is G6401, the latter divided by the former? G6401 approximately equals 1.15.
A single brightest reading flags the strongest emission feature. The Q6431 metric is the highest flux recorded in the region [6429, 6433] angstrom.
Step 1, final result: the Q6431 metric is 18.7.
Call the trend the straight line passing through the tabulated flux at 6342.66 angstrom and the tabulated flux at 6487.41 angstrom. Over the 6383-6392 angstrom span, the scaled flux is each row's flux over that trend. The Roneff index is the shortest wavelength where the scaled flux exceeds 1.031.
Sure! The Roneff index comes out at 6383.68 angstrom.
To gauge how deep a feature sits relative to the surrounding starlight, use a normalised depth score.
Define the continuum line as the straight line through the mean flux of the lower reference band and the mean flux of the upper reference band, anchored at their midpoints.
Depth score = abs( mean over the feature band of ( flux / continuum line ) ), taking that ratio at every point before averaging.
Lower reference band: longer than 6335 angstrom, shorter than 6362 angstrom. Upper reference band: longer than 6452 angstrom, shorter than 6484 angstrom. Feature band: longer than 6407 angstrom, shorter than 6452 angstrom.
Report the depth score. 1.000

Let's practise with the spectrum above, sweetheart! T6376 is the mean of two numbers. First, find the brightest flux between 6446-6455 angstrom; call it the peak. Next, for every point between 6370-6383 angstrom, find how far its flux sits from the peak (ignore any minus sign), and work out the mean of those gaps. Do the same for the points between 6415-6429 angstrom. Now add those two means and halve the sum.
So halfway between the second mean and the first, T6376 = 2.6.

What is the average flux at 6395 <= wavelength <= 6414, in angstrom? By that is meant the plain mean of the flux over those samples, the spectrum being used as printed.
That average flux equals 18.7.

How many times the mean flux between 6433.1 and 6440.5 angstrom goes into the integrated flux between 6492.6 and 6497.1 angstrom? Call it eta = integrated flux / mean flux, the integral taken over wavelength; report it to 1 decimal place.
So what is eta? 4.3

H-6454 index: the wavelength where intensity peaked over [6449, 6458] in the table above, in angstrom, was 6457.60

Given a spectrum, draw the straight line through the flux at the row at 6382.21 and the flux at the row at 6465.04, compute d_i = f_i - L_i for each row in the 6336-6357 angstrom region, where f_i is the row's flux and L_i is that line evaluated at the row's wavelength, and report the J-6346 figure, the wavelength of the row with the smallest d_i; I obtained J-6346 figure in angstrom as 6338.28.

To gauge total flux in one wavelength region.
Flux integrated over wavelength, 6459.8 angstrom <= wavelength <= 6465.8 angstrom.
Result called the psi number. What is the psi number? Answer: 111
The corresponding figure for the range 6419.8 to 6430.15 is 192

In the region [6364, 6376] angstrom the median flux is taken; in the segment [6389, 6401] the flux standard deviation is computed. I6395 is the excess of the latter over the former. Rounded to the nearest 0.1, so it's -25.0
